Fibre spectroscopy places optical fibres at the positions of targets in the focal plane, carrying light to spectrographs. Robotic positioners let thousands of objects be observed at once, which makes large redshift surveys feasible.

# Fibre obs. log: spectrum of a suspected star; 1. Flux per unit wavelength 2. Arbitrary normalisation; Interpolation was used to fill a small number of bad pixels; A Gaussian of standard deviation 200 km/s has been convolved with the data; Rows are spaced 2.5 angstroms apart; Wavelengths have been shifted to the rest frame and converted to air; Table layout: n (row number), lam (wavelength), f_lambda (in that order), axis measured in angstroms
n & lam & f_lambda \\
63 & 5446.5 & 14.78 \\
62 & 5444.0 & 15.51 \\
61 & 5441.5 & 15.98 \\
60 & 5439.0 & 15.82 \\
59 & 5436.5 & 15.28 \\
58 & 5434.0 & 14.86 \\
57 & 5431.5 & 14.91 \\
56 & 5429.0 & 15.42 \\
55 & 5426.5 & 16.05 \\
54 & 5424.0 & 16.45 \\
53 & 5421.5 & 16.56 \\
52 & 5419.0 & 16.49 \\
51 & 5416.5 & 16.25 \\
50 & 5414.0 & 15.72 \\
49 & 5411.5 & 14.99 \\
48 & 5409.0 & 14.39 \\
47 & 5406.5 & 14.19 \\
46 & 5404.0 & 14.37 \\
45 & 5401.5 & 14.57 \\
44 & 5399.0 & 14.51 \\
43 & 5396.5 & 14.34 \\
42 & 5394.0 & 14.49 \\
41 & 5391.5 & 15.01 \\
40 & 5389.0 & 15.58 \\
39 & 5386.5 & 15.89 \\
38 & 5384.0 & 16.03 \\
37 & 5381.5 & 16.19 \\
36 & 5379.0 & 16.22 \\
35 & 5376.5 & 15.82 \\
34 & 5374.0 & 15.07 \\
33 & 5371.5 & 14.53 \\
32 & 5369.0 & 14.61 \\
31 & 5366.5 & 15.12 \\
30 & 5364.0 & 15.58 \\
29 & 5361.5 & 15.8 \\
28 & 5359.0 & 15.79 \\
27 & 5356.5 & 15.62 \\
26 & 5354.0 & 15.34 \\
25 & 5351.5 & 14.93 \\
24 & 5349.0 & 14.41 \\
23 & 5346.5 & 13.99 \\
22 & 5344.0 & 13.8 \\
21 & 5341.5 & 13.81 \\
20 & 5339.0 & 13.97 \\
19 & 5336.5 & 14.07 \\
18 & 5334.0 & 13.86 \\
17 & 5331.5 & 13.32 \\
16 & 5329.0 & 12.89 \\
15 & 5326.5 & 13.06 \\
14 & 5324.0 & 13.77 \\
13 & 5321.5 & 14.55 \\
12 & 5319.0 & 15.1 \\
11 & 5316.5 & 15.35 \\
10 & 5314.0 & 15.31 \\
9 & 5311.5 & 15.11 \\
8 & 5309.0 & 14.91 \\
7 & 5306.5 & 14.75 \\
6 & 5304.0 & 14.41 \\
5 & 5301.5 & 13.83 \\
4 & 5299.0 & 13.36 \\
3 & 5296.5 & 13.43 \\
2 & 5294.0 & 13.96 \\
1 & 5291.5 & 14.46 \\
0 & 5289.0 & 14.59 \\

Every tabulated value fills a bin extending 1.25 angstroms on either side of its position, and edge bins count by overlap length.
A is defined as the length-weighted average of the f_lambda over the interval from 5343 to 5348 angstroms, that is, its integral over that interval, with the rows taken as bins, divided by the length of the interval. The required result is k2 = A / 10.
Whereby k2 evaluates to 1.39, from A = 13.9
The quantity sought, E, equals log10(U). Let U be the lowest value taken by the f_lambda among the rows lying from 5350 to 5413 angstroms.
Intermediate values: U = 14.19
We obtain 1.15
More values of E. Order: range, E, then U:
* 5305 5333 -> 1.11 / 12.89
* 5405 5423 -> 1.15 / 14.19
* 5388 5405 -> 1.16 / 14.34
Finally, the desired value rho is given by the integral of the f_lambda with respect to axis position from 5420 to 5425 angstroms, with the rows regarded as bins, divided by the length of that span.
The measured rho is 16.5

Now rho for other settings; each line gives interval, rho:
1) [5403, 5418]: 15.0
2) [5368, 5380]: 15.2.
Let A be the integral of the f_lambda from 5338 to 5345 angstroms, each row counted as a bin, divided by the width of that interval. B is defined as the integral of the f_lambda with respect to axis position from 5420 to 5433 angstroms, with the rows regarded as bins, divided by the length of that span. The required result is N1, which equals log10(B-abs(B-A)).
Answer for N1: 1.142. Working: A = 13.9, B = 15.9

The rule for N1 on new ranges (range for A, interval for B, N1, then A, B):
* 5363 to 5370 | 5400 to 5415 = 1.154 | 15.1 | 14.7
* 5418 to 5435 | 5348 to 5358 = 1.158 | 15.8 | 15.1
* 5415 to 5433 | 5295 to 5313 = 1.098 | 16.0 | 14.3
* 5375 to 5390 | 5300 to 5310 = 1.111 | 15.9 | 14.4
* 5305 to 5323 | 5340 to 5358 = 1.151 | 15.0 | 14.6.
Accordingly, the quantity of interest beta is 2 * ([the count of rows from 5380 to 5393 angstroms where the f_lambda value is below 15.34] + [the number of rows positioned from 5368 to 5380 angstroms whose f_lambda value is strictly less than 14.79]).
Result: 6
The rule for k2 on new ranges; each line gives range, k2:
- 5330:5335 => 1.35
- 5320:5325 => 1.42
